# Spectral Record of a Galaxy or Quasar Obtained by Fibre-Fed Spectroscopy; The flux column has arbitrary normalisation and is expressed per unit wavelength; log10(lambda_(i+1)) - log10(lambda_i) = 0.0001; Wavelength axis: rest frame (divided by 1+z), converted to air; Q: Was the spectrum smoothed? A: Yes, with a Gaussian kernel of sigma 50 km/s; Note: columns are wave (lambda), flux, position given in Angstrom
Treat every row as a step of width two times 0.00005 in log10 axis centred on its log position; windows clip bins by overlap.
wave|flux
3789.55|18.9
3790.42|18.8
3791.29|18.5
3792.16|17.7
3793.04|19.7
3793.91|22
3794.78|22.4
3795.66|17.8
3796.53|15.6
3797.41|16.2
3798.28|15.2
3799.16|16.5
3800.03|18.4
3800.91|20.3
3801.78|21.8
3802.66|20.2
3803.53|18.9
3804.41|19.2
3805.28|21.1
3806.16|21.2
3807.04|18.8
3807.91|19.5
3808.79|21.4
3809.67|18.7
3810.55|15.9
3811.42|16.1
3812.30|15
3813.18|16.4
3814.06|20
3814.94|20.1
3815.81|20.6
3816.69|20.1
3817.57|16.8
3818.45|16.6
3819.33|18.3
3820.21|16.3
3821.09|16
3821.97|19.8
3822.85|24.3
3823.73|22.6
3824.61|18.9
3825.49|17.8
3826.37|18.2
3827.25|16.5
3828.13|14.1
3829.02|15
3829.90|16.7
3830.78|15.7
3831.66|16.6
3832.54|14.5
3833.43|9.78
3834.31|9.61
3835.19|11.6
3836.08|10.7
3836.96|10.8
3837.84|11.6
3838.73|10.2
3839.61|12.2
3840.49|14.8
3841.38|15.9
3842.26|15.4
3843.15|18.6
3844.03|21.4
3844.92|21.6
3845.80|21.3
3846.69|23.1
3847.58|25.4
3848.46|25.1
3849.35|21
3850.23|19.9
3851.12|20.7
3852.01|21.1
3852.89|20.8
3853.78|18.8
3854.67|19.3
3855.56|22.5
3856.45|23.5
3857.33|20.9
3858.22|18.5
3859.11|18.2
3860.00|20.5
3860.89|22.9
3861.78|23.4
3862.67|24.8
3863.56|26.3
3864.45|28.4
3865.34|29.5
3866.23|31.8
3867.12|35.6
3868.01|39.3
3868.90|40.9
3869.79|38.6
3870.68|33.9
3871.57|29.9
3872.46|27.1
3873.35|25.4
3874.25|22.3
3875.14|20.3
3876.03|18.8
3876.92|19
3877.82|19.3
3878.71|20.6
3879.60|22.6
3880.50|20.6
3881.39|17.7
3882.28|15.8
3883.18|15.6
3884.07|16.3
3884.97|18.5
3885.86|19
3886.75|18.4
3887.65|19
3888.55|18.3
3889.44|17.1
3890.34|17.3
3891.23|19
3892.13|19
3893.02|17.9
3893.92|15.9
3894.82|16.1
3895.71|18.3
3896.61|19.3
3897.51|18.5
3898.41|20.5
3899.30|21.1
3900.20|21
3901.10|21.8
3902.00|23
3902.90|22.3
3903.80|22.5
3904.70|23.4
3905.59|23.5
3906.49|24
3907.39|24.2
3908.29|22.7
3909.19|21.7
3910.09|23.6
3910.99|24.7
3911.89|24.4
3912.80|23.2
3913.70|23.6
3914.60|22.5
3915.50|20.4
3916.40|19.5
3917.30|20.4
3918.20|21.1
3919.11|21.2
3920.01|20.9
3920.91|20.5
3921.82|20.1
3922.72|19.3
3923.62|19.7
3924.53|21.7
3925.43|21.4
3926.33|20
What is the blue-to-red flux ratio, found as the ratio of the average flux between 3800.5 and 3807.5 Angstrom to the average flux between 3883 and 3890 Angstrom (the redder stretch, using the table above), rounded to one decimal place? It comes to 1.1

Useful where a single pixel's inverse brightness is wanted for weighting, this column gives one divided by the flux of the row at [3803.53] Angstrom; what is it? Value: 0.0529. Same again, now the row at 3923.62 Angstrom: 0.0508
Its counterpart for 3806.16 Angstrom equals 0.0472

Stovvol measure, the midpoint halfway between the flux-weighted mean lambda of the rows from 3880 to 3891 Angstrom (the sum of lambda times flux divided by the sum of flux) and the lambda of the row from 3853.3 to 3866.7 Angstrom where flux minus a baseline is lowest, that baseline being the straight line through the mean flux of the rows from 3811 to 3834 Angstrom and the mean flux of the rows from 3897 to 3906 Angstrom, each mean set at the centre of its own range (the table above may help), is 3872.3 Angstrom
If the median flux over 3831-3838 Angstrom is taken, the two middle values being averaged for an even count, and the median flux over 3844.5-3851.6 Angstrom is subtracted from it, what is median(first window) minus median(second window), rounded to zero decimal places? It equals -10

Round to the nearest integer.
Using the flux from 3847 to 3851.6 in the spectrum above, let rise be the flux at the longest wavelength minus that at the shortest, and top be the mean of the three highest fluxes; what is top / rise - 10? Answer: -15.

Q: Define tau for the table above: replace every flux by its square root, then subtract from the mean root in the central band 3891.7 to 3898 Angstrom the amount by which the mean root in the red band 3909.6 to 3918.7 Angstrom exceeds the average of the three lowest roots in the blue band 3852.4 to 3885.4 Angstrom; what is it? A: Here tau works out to 3.49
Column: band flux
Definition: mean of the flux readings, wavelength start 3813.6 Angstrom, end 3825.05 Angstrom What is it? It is 19.3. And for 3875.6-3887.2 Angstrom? 18.6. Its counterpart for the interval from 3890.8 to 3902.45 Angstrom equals 19.3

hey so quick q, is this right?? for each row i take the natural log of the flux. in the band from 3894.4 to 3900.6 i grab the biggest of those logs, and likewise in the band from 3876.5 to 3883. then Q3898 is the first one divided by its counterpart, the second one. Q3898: 0.98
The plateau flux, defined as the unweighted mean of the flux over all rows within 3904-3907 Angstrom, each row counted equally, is 24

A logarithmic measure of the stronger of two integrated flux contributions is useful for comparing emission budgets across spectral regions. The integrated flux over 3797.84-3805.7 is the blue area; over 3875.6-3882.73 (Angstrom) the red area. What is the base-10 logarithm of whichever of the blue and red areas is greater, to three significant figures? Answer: 2.18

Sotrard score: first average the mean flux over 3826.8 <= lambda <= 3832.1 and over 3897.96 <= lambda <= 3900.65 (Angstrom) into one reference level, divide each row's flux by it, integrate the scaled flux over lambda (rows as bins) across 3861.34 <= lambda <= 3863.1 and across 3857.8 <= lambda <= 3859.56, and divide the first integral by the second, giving 1.31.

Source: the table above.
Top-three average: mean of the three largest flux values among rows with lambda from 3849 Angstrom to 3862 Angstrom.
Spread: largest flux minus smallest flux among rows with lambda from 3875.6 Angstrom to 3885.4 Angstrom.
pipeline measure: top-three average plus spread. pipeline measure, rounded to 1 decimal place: 30.3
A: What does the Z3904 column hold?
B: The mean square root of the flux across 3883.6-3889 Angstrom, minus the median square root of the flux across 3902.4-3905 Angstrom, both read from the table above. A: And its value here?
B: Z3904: -0.5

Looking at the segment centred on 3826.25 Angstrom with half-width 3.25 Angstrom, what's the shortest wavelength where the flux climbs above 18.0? 3823.73 Angstrom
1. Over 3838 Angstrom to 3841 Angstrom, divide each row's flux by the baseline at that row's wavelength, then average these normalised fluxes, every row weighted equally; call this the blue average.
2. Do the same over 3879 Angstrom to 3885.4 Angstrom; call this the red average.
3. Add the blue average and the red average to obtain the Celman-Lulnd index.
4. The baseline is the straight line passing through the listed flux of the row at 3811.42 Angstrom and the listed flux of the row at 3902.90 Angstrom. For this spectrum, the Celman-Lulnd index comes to 1.56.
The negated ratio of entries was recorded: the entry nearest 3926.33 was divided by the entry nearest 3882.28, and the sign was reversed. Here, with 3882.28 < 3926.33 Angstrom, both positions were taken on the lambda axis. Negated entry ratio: -1.3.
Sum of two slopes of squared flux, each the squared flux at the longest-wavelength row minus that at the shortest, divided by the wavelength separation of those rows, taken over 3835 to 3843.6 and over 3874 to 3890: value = 13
